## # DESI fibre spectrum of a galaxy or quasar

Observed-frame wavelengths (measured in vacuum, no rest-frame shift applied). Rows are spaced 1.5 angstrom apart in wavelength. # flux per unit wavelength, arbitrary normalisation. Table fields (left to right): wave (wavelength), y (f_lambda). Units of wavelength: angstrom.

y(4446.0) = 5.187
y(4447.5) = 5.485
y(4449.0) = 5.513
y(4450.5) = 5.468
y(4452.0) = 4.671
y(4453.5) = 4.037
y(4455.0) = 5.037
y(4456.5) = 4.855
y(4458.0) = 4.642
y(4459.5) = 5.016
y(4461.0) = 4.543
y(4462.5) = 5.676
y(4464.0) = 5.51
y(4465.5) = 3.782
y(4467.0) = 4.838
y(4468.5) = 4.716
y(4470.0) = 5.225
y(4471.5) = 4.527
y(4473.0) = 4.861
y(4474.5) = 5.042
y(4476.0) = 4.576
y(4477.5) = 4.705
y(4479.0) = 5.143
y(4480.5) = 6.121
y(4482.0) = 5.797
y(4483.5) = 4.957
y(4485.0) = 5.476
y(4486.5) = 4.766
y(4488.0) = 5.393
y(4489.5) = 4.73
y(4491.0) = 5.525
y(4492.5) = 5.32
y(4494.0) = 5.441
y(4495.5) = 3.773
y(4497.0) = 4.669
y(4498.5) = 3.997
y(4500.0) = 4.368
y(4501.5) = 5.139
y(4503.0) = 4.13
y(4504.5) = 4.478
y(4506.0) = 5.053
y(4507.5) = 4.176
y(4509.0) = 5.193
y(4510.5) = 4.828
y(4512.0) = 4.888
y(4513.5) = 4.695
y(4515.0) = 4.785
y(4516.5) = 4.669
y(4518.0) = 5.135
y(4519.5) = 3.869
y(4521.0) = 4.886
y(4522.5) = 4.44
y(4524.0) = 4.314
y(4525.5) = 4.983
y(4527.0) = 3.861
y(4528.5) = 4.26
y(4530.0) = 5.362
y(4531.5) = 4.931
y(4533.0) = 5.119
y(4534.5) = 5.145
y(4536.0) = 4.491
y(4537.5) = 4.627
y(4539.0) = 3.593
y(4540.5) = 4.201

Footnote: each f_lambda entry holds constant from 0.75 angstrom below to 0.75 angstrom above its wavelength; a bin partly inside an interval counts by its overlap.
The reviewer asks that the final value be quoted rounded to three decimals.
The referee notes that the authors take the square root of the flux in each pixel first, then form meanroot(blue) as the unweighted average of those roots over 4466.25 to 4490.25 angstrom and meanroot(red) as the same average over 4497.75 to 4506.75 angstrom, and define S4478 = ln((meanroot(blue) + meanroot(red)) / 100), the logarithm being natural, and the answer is -3.130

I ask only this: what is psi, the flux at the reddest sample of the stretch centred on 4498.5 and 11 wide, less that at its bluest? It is -1.3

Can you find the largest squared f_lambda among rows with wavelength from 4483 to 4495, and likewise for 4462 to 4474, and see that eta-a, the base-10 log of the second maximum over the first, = 0.023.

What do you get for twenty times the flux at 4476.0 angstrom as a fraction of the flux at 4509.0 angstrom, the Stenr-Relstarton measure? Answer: 17.6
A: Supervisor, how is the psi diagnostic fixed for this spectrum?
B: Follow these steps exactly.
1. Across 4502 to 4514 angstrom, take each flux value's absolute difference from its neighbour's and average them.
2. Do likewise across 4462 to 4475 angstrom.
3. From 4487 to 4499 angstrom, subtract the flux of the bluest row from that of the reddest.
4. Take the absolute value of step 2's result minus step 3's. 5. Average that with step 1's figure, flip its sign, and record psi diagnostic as -1.2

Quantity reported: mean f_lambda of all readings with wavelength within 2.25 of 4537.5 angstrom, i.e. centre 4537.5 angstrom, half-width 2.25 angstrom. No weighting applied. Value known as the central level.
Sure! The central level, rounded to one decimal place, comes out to 4.2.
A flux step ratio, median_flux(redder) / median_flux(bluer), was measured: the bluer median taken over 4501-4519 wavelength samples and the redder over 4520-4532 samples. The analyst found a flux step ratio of 0.97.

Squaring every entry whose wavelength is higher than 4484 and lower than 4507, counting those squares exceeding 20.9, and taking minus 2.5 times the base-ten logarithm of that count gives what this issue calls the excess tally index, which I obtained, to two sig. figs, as -2.5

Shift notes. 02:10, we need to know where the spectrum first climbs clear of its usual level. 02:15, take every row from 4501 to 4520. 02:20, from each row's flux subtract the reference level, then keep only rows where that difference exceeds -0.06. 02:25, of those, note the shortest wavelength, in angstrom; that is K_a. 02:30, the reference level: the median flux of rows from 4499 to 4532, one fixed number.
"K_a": 4501.5 angstrom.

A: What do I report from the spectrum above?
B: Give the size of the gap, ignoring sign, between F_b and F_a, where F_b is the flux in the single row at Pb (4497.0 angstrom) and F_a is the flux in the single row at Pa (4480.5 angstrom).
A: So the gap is 1.5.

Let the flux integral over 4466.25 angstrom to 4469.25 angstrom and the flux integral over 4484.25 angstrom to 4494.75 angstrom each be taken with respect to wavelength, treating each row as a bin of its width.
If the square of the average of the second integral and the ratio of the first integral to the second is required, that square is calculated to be 763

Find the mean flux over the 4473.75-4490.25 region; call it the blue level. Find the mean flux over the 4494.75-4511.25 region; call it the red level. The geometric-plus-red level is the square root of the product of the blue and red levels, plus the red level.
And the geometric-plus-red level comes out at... 9.4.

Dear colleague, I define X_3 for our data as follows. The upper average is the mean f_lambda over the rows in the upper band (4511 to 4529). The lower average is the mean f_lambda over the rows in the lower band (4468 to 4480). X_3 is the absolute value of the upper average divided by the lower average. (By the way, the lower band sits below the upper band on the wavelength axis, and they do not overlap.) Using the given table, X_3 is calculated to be 0.94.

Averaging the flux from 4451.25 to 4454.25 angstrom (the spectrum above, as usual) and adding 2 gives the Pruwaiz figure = 6.35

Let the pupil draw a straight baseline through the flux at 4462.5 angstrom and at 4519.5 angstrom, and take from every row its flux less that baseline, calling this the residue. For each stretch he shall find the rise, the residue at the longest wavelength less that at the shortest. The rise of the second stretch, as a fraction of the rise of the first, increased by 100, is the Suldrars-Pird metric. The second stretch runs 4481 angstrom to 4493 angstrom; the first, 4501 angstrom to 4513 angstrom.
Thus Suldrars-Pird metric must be 98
